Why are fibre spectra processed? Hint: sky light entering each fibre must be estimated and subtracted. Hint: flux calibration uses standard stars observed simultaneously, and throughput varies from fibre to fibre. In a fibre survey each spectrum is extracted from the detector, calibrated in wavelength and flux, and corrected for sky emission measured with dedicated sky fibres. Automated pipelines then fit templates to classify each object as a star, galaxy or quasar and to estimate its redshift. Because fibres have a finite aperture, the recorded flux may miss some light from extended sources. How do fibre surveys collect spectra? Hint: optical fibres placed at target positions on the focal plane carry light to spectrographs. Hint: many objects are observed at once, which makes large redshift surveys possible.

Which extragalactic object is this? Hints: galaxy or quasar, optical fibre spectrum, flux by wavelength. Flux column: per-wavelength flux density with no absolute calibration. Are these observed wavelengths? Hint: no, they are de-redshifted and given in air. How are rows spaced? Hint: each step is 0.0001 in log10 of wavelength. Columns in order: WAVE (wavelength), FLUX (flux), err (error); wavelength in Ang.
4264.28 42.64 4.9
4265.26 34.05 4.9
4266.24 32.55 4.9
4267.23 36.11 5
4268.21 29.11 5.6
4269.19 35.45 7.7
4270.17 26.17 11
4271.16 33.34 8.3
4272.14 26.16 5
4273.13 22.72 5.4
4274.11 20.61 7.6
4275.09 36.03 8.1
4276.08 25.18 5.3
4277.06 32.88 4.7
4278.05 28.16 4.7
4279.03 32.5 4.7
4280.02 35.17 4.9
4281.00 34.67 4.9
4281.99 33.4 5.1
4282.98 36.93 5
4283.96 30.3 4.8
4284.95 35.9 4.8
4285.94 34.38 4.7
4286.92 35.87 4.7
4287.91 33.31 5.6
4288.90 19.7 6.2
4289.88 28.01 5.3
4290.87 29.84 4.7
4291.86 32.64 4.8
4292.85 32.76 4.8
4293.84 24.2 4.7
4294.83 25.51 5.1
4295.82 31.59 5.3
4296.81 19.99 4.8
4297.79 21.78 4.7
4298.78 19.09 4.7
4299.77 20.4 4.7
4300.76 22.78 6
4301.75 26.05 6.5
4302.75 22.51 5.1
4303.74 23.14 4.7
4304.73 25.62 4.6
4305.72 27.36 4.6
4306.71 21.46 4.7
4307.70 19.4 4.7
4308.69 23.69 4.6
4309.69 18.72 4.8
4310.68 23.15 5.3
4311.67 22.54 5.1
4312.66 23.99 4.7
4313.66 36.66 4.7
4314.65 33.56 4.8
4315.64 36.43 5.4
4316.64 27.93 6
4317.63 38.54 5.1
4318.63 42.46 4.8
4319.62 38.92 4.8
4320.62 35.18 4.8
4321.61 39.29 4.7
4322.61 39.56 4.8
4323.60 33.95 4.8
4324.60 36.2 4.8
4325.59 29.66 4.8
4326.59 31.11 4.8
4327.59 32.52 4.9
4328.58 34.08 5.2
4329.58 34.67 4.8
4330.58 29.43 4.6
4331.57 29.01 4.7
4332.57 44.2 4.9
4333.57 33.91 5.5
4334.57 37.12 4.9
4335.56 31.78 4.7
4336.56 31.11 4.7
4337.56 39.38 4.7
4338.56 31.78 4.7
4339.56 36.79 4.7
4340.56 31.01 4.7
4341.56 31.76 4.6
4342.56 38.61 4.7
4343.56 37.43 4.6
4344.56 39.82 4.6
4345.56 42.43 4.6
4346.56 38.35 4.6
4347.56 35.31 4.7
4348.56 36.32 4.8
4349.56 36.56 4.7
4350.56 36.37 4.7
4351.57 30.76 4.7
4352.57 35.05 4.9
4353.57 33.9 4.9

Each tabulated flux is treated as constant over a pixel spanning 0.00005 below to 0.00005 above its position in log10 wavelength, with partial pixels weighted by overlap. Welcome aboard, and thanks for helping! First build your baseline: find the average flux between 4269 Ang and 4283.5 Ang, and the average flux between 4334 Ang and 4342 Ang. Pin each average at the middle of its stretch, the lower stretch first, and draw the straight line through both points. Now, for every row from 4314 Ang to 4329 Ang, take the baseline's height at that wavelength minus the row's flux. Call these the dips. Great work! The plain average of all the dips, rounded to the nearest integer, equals -2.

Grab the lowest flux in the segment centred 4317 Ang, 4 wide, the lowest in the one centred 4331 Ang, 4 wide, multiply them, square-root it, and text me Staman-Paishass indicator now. 28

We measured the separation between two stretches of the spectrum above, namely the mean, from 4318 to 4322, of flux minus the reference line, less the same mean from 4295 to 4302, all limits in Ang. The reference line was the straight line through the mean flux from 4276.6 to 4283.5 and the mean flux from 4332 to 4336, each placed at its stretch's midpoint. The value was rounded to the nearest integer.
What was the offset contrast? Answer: 15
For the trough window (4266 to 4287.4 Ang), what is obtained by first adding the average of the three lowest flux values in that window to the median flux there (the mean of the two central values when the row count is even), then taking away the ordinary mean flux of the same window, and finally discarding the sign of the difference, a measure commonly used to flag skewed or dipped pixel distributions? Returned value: 24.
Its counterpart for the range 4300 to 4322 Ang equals 17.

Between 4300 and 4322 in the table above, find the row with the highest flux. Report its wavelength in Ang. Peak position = 4318.63 Ang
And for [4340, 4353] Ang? 4345.56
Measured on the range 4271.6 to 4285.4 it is 4282.98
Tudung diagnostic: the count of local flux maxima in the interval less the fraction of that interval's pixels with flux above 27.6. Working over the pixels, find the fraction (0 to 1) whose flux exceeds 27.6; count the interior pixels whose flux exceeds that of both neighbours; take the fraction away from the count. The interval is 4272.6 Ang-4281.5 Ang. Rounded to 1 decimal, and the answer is 2.3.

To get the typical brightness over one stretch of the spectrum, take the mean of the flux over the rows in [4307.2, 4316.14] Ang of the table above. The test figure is 26.5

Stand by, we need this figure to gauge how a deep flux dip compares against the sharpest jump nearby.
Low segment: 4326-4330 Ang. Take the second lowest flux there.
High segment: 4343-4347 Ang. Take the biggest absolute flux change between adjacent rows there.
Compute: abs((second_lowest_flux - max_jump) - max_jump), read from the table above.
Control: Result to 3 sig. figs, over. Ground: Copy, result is 24.4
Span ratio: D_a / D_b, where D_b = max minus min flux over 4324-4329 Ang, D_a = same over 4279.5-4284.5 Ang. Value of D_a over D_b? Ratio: 1.0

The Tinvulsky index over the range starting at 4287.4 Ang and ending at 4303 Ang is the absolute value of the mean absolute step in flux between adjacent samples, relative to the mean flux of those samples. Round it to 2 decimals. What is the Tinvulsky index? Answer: 0.18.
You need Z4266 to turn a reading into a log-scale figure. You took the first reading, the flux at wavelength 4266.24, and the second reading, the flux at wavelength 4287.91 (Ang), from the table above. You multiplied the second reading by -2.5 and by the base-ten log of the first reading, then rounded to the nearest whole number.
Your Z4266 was -126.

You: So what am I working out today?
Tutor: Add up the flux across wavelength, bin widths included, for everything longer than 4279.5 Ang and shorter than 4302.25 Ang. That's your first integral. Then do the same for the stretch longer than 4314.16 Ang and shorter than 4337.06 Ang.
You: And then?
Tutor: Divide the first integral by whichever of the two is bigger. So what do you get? 0.82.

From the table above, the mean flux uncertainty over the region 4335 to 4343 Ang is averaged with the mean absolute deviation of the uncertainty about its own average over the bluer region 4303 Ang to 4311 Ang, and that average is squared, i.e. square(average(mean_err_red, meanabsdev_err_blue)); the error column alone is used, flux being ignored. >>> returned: 5.9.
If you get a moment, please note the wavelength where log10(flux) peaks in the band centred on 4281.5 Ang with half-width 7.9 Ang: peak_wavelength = 4282.98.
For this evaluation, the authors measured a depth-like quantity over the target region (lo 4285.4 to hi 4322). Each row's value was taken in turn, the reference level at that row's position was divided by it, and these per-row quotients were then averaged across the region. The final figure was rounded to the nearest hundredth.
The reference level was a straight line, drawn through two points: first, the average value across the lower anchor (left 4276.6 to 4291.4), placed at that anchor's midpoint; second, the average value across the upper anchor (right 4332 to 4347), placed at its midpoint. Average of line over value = 1.27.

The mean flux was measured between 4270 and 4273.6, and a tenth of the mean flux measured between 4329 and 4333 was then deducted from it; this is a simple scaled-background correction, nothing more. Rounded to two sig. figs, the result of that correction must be 24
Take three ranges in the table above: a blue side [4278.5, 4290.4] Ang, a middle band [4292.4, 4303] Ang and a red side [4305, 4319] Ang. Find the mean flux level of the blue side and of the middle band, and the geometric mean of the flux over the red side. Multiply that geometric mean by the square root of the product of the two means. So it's 767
